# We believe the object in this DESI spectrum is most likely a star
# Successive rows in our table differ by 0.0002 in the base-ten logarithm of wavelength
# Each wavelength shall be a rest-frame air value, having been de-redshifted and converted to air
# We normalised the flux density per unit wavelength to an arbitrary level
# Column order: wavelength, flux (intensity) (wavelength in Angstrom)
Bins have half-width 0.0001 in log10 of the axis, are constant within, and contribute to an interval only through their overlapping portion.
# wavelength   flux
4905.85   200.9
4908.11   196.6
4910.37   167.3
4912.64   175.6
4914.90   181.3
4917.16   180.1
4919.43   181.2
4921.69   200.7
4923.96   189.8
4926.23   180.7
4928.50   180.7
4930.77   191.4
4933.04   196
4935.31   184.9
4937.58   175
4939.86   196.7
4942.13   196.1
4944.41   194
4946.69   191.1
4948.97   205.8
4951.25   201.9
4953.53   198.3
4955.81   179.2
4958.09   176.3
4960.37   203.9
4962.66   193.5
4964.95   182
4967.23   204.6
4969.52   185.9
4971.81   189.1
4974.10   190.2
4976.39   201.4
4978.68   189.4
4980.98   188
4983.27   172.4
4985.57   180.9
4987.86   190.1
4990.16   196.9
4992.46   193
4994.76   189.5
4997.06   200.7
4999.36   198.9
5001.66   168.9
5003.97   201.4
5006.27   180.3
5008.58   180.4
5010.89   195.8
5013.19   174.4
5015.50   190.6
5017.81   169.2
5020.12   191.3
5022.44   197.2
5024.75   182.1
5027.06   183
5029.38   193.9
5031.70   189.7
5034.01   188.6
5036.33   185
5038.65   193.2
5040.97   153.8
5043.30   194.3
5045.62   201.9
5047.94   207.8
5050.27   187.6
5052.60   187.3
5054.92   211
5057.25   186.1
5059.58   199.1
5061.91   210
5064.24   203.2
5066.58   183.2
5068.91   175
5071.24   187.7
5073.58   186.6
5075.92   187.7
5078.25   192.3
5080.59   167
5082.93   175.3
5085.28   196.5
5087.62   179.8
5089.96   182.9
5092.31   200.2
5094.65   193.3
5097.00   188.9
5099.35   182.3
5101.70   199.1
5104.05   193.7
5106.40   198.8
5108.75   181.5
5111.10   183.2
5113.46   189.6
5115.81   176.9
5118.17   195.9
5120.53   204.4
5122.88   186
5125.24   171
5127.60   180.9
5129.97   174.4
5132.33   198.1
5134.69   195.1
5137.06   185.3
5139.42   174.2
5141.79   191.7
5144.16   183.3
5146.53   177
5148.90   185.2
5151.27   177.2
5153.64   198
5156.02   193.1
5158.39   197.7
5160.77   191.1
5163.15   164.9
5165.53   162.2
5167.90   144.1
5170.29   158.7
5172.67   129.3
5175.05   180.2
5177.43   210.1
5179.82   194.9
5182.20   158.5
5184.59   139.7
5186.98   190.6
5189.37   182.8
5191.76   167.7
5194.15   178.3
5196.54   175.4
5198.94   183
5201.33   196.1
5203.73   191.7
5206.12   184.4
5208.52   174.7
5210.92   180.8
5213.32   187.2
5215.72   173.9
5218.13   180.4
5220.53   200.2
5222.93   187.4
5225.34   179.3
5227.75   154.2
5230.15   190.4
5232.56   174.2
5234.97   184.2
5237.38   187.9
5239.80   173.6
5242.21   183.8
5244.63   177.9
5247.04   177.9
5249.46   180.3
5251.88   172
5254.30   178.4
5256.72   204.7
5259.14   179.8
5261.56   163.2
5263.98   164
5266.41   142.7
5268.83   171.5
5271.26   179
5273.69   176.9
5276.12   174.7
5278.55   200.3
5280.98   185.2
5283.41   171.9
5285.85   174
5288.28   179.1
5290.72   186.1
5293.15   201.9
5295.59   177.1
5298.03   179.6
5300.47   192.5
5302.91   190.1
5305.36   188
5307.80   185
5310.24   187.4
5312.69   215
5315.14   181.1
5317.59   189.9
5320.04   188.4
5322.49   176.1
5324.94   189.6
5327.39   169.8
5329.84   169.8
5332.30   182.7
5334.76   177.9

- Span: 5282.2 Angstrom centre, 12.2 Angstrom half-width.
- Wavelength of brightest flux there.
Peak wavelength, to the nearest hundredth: 5293.15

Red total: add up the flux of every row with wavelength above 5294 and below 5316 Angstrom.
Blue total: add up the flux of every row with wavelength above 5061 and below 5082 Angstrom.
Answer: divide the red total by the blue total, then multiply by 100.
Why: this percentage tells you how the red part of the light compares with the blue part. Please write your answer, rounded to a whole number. 100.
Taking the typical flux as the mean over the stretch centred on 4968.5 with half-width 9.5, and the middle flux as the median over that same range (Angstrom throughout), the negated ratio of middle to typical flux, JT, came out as -0.99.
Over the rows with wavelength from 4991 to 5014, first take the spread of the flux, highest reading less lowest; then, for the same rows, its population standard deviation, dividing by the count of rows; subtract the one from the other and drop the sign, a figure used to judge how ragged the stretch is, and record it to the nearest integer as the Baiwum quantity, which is 21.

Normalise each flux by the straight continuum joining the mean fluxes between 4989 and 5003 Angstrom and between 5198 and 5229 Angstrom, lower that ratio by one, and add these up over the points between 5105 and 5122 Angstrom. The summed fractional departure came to 0.13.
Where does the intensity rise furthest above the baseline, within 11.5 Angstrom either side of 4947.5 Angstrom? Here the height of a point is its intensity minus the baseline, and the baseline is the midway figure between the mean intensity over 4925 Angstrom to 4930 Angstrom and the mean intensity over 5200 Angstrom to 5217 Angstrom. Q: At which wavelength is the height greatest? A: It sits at 4948.97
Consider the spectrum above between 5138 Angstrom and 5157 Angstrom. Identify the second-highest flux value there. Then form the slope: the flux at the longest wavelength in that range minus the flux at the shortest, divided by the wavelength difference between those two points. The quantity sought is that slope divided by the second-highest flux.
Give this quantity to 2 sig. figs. 0.0059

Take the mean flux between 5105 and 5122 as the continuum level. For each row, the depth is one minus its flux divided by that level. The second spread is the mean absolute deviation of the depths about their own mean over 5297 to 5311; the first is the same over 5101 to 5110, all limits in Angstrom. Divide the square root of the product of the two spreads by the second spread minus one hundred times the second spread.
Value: -0.0137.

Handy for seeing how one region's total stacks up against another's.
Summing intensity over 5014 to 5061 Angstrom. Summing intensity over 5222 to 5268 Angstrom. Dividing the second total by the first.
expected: 0.88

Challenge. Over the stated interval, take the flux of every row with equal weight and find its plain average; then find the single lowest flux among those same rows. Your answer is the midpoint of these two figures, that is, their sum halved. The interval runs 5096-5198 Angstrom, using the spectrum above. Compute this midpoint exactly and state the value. 155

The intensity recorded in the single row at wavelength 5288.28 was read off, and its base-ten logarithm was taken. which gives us 2.25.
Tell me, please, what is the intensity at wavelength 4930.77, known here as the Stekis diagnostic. 191.4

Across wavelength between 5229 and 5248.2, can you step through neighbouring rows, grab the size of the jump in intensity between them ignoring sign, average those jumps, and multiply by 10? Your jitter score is 86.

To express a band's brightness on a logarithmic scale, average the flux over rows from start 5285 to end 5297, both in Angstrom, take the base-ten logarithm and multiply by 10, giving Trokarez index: 22.6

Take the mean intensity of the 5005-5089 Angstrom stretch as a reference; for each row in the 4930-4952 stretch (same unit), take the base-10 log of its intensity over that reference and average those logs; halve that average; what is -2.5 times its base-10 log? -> 5.6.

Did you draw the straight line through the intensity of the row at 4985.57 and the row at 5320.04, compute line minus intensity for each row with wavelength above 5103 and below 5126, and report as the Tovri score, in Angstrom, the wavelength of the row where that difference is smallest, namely 5120.53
